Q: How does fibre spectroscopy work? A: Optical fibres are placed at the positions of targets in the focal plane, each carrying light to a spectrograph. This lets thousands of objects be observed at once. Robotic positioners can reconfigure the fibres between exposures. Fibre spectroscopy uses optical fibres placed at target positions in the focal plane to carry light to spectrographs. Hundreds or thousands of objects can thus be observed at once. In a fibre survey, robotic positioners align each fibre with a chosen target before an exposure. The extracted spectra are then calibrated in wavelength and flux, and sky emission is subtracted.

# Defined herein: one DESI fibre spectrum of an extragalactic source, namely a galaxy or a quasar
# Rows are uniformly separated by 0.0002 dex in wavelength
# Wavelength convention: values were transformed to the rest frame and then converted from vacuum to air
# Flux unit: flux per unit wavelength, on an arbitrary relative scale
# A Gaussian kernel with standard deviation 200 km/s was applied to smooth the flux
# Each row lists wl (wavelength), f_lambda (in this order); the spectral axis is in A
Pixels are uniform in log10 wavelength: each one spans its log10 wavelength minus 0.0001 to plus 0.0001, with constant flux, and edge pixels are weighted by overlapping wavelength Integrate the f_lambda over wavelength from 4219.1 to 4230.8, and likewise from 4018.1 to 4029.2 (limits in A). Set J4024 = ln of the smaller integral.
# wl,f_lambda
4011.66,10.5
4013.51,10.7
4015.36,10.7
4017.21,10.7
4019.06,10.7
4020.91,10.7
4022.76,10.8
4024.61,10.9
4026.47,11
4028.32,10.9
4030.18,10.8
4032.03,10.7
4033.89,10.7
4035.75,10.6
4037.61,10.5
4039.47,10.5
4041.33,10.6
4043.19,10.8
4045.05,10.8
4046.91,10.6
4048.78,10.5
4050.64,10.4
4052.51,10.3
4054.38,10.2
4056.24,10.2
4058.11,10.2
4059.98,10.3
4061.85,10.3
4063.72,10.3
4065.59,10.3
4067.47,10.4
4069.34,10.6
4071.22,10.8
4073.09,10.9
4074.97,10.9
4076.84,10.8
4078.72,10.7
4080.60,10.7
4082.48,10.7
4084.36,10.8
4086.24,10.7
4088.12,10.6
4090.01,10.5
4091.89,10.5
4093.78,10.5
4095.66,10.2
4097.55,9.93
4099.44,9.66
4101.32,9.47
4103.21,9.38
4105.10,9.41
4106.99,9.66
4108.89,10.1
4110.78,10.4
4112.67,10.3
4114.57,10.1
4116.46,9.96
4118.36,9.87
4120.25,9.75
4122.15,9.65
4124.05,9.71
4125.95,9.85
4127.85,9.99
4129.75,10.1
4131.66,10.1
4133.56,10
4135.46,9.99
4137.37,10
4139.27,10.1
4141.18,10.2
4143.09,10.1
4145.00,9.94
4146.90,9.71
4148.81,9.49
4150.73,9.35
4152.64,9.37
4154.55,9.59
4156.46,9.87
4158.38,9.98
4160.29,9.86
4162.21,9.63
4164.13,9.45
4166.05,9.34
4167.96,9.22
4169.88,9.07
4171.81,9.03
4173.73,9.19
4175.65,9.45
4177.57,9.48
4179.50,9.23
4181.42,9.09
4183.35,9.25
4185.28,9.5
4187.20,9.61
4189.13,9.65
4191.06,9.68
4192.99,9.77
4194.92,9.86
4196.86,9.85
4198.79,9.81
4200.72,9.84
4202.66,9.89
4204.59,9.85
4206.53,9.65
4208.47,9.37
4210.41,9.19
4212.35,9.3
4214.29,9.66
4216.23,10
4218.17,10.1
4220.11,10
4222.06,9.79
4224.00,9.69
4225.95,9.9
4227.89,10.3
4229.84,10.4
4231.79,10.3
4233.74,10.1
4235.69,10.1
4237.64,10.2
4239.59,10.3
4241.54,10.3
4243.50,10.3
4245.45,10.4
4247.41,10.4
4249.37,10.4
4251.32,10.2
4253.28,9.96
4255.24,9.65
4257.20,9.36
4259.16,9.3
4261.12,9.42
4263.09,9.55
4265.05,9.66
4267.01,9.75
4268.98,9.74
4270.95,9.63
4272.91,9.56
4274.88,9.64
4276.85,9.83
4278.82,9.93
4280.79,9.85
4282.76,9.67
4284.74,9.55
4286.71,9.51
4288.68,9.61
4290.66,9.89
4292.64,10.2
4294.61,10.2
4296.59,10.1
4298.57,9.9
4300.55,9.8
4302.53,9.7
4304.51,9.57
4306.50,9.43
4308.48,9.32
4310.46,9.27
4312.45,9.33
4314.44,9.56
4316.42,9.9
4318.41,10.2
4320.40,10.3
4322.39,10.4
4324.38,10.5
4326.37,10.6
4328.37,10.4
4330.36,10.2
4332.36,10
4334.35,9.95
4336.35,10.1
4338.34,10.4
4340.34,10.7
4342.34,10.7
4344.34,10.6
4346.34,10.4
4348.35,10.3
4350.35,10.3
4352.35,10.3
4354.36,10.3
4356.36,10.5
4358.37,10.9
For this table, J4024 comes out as 4.76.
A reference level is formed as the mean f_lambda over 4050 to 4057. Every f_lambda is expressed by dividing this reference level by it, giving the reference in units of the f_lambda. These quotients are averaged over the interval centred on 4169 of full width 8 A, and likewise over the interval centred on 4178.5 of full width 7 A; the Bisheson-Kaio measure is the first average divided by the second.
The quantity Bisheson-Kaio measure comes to 1.016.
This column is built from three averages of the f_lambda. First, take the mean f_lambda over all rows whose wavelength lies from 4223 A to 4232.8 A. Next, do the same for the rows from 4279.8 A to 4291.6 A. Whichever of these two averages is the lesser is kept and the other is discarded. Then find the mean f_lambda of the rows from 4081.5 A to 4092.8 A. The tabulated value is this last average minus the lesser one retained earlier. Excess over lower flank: 1.0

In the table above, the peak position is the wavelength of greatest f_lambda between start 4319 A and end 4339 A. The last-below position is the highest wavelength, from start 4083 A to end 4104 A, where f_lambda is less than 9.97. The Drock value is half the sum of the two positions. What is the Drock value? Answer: 4214.8 A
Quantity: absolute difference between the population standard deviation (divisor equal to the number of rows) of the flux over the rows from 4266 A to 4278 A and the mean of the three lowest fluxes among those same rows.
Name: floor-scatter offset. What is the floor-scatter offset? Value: 9.5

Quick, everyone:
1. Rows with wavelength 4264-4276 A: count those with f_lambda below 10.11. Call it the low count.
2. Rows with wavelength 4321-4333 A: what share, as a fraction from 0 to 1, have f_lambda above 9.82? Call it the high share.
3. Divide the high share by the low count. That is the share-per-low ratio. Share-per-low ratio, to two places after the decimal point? 0.17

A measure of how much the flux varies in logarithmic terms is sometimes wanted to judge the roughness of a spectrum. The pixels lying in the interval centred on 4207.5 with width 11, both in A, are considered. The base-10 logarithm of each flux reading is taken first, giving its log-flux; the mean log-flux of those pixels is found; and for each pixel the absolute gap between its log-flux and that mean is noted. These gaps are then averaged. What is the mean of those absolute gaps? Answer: 0.0116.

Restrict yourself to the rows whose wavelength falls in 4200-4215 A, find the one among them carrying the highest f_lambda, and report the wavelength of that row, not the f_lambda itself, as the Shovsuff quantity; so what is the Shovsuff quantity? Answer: 4202.66 A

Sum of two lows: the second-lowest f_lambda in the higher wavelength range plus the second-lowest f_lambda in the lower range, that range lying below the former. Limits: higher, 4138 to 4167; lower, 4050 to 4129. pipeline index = 18.8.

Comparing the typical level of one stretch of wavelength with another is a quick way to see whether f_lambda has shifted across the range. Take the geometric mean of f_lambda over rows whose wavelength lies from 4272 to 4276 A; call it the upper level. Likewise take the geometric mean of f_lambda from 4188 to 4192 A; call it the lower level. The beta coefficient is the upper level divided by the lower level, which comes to 0.99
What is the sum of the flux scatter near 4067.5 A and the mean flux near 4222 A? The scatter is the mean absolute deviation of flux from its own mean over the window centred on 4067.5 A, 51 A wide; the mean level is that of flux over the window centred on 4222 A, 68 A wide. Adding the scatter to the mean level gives 10.15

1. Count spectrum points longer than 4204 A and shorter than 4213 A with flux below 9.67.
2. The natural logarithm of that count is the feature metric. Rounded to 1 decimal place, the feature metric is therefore 1.4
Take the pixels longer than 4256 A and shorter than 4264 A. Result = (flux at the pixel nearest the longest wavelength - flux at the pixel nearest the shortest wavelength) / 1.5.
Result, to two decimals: 0.13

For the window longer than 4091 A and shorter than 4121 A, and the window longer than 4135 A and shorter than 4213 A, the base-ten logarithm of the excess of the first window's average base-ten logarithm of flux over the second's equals -1.8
